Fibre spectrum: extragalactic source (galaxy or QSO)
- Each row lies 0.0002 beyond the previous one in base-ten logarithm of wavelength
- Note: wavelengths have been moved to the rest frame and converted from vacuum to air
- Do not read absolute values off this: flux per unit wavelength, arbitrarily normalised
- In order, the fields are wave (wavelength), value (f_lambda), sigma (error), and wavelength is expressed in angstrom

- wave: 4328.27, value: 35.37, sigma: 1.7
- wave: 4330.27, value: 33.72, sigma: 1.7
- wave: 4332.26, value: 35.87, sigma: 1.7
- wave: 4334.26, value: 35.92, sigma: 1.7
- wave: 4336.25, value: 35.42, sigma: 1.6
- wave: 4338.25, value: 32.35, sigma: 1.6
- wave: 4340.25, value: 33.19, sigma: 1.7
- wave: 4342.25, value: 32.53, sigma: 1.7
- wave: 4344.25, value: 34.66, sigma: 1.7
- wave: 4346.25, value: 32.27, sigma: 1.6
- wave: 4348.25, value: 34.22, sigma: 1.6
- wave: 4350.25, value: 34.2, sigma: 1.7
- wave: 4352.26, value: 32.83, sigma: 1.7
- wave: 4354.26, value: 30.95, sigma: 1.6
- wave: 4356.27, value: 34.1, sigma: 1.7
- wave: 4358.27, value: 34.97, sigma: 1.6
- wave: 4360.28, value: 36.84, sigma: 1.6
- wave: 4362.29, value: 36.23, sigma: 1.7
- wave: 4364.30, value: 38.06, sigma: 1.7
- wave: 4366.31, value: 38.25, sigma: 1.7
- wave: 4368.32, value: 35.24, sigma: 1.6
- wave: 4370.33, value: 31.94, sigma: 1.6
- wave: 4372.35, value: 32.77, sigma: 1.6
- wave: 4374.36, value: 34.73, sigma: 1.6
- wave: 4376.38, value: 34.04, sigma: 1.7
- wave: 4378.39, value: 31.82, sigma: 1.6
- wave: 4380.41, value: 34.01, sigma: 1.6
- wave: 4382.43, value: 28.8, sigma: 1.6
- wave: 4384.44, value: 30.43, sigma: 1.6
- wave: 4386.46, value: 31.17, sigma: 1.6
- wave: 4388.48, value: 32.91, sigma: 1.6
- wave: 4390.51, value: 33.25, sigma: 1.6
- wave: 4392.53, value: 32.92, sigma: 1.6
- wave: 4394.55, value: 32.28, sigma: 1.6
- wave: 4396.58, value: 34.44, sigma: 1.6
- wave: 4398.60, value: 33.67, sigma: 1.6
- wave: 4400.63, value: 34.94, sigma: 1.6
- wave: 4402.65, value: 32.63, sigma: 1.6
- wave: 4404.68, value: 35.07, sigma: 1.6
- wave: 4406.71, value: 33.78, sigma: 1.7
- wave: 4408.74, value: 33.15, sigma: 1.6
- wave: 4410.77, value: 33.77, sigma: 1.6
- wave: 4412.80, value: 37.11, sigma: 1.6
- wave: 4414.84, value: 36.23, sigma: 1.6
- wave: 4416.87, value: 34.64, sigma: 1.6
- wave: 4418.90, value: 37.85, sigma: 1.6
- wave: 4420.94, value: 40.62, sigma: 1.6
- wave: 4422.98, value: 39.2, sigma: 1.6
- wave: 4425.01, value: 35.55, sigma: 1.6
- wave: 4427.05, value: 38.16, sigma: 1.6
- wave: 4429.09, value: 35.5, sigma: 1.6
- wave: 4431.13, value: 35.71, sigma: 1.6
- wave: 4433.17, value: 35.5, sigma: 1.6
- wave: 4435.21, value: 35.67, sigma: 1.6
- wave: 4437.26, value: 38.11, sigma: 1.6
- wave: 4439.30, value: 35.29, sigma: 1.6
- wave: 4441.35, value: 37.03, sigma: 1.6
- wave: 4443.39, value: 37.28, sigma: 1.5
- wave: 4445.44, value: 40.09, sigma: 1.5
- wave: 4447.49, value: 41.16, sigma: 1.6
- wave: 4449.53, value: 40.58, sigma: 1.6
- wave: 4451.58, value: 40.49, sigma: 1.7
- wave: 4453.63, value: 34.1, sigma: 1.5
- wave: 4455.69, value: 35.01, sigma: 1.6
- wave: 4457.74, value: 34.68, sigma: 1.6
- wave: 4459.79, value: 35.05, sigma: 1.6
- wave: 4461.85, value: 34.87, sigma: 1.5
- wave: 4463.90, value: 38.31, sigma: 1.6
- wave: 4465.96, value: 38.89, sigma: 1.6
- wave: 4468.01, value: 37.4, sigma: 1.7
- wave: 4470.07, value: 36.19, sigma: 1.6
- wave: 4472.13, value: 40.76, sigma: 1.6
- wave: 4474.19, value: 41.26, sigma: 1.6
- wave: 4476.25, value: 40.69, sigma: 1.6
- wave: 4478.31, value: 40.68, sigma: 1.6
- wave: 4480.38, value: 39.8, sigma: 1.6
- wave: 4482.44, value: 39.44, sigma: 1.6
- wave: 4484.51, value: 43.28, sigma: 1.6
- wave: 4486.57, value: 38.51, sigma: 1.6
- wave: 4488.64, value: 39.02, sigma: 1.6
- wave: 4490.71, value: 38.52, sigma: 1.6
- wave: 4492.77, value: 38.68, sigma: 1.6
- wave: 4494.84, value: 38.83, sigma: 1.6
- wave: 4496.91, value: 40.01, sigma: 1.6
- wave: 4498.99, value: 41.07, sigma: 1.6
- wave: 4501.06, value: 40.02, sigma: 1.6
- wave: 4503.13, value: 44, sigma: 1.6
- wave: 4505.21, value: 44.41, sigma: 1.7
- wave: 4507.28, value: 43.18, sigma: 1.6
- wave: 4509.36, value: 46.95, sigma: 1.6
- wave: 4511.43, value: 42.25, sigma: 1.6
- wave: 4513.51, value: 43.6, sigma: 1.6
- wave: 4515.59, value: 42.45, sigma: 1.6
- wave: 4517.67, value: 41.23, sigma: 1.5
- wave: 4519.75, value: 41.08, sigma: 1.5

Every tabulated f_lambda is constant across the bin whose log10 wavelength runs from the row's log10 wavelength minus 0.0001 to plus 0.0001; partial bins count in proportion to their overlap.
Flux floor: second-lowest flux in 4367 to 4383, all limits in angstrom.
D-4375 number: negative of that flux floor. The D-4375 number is -32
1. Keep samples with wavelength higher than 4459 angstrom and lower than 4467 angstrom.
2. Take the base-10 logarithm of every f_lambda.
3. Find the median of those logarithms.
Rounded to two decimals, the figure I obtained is 1.56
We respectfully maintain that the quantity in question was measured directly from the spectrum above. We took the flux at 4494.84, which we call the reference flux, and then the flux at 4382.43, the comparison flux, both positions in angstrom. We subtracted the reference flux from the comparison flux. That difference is -10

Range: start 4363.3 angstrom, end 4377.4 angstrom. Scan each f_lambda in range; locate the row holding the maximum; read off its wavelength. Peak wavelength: 4366.31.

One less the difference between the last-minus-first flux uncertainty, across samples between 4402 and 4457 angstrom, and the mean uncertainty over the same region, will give 2.60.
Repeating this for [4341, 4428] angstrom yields 2.72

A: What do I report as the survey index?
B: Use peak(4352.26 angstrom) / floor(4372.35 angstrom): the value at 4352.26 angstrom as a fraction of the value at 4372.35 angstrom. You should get 1.00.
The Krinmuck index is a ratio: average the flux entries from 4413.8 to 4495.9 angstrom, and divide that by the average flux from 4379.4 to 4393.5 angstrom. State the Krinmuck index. 1.19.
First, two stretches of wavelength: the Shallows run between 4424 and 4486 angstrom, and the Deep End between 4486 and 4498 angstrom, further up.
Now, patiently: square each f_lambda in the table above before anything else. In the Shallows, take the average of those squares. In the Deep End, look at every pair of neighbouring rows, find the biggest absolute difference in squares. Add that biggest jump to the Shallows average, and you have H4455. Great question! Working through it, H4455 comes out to 1535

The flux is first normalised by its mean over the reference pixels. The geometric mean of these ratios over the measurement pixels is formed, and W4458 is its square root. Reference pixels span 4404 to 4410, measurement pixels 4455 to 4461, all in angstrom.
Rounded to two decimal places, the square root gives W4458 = 1.01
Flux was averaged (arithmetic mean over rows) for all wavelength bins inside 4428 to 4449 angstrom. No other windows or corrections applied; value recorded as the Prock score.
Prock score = 37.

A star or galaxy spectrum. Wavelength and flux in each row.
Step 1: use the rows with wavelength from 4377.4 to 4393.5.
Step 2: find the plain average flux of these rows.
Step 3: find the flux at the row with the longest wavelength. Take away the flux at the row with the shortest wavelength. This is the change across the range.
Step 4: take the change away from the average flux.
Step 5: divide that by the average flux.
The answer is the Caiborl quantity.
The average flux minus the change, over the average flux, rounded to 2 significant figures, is 0.97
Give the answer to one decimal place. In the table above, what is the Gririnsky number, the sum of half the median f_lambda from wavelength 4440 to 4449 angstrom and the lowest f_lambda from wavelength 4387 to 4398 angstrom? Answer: 51.6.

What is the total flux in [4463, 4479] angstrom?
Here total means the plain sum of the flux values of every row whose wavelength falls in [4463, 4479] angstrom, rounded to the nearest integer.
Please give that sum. 314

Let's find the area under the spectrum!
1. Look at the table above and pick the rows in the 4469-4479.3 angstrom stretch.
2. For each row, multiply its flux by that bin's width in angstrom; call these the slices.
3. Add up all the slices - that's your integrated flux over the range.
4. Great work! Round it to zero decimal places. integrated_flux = 411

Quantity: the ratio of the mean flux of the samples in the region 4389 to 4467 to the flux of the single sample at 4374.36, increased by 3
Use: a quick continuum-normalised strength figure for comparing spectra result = 4.04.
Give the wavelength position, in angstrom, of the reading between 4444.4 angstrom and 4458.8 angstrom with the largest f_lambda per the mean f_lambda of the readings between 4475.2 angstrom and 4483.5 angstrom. 4447.49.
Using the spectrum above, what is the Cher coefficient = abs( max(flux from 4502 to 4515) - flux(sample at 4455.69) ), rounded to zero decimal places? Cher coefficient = 12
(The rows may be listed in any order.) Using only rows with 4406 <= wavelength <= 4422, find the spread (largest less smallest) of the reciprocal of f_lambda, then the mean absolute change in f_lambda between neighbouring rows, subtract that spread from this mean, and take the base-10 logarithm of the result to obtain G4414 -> 0.27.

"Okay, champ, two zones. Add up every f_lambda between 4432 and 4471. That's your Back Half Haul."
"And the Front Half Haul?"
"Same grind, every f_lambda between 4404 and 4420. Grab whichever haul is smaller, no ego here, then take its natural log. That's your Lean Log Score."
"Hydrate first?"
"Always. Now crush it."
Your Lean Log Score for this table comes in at 5.64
